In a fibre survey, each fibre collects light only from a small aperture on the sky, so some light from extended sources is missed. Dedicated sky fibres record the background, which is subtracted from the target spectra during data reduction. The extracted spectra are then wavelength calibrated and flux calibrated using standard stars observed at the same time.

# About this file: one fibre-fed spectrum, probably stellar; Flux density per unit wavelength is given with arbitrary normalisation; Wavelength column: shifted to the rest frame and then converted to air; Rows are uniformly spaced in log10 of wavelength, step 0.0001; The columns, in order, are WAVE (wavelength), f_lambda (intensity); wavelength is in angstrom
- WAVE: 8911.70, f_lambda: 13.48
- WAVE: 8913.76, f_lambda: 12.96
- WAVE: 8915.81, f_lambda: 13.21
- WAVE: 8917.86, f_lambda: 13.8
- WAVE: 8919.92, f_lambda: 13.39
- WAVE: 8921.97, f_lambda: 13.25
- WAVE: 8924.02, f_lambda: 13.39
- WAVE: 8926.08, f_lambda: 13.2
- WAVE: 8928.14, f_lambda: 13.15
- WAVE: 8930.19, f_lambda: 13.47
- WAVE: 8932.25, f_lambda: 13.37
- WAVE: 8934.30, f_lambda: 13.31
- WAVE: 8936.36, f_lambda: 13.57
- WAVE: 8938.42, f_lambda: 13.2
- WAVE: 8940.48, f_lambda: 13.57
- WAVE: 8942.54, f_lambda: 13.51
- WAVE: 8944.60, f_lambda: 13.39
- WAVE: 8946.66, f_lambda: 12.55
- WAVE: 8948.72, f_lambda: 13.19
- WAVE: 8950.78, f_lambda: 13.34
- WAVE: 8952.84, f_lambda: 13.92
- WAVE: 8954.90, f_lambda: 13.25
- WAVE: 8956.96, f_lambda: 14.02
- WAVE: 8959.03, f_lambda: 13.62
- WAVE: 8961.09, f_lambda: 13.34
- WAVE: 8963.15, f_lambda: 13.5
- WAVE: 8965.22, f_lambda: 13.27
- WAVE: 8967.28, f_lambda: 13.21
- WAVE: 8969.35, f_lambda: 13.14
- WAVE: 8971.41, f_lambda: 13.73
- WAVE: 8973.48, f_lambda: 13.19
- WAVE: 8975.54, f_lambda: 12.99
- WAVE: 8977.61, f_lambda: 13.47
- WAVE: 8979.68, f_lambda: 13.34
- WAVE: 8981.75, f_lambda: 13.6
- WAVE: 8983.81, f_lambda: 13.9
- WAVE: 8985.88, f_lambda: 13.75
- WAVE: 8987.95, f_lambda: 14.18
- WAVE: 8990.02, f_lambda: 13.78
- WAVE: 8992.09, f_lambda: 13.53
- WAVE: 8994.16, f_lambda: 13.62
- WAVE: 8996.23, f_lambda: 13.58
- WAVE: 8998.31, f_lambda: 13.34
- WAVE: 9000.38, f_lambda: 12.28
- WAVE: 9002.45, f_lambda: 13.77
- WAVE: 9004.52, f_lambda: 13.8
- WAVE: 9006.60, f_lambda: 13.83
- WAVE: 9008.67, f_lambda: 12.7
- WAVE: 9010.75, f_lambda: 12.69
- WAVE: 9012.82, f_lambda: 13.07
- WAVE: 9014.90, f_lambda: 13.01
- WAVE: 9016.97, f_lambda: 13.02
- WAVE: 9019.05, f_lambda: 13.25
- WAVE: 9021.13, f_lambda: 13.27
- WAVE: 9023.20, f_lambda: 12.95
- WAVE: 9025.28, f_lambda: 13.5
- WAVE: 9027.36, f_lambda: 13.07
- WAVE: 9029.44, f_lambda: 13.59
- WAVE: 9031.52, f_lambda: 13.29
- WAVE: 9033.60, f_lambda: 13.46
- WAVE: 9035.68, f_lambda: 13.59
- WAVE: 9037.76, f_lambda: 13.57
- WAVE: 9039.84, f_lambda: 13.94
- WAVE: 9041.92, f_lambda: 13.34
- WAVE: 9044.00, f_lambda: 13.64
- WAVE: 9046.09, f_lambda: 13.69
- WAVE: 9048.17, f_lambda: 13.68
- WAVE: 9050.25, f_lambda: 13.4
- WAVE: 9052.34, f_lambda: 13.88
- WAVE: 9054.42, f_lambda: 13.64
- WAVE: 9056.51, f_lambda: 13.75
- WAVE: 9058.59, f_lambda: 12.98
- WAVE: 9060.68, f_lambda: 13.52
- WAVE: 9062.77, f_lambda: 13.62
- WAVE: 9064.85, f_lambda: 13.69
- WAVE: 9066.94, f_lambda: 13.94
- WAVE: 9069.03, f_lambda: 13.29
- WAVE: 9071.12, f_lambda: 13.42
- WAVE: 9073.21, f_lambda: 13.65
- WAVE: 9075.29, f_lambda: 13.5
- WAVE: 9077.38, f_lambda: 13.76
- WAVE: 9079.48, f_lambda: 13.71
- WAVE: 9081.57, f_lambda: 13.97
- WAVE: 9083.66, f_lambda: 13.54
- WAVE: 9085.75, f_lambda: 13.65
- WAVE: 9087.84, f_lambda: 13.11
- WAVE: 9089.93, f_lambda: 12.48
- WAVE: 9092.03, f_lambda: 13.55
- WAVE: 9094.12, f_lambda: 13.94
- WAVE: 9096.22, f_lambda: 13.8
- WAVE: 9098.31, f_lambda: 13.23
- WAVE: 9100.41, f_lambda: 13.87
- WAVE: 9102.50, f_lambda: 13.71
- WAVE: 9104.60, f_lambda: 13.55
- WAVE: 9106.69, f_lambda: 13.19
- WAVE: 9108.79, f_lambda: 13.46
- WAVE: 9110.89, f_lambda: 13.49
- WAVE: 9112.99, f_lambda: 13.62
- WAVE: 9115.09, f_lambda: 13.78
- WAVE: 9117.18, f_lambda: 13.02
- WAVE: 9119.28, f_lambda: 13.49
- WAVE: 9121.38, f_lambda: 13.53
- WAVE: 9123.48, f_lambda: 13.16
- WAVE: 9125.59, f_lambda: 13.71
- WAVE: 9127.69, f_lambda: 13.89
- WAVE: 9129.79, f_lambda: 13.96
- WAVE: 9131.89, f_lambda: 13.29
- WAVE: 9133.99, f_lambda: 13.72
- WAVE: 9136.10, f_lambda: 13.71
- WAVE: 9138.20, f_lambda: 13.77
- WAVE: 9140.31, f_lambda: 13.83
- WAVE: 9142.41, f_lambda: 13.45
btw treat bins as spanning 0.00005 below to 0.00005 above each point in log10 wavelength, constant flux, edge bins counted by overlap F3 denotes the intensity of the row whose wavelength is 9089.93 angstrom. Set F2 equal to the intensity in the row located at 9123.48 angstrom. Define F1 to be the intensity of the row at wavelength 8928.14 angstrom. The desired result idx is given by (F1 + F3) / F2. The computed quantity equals 1.95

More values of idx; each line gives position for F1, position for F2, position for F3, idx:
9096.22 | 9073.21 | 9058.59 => 1.96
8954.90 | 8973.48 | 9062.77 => 2.04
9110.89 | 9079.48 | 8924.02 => 1.96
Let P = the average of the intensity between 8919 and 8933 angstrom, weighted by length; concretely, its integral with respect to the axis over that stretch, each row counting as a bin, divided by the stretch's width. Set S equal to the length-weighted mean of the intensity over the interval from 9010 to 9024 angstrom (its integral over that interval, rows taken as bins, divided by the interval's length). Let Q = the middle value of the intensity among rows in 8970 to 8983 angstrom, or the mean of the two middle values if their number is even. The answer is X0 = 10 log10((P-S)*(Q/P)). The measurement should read -5.7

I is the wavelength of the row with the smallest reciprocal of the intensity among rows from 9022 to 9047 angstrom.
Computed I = 9039.84 angstrom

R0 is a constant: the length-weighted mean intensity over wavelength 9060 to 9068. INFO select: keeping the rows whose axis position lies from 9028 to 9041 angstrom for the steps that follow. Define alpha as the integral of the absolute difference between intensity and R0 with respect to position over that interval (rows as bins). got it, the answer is 2.86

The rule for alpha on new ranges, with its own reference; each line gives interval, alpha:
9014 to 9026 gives 6.46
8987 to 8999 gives 2.50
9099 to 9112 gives 2.87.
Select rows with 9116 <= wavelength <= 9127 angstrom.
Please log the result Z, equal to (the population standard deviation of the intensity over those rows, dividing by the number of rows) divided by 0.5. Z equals 0.51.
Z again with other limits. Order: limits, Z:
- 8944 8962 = 0.82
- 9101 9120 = 0.45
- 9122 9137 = 0.55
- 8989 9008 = 0.92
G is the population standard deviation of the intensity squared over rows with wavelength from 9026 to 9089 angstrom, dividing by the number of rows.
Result 6.6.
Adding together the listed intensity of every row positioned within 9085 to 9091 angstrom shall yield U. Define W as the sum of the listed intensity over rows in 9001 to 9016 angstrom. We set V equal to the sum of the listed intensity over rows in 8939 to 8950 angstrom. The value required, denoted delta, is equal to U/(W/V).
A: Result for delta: 28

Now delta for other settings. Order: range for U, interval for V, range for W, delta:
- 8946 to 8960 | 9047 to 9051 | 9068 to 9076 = 47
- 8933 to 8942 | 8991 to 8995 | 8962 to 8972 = 22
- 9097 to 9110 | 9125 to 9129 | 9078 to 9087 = 41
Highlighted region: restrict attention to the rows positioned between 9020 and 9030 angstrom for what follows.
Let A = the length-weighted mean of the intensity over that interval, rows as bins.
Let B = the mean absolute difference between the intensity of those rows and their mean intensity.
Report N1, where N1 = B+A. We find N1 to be 13.5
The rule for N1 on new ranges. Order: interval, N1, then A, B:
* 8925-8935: 13.4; 13.3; 0.10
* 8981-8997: 13.9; 13.8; 0.16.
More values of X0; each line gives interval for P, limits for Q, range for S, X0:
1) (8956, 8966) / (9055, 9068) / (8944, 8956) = -5.7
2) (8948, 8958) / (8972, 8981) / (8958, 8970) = -7.1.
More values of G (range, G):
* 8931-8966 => 8.3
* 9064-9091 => 10.0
